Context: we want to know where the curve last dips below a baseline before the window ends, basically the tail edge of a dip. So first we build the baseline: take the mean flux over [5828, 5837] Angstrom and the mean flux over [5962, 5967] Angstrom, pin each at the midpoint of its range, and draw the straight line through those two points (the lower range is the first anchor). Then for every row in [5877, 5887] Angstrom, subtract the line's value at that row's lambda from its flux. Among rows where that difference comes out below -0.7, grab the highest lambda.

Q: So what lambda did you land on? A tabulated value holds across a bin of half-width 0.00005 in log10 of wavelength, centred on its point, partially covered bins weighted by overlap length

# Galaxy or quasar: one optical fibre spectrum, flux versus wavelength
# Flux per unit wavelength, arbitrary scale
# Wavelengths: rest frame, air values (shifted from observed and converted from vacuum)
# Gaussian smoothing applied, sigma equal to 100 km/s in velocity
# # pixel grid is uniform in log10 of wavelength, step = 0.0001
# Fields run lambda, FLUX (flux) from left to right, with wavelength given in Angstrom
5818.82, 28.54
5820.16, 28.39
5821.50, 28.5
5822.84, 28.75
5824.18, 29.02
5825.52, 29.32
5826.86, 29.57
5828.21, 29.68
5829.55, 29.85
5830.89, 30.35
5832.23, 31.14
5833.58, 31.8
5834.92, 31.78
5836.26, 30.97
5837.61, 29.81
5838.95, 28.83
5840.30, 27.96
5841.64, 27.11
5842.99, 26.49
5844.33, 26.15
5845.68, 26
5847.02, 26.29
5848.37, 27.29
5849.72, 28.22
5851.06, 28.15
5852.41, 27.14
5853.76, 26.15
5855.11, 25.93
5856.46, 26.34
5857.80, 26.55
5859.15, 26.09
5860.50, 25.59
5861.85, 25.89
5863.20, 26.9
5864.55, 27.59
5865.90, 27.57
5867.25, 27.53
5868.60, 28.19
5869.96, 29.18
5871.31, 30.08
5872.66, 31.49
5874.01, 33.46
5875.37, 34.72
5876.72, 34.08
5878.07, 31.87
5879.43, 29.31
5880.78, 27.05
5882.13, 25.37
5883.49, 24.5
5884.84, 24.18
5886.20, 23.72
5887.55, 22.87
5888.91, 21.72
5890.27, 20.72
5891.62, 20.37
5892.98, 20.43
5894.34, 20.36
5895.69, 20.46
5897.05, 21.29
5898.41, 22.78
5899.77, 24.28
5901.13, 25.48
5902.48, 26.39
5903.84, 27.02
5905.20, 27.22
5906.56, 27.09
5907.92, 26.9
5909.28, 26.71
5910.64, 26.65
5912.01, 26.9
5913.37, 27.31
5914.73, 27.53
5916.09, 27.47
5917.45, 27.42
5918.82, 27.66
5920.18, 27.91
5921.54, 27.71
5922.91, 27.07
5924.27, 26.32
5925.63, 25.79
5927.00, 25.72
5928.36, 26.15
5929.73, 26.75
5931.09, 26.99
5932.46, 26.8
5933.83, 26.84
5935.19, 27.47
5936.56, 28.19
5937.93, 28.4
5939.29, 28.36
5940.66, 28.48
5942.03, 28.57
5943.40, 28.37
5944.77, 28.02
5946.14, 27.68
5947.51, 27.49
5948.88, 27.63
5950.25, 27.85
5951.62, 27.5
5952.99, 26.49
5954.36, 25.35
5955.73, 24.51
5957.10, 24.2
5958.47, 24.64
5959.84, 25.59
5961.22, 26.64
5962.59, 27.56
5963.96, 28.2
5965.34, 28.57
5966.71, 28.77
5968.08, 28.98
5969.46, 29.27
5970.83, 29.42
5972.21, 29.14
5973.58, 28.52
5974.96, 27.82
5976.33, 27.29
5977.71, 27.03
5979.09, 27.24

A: 5886.20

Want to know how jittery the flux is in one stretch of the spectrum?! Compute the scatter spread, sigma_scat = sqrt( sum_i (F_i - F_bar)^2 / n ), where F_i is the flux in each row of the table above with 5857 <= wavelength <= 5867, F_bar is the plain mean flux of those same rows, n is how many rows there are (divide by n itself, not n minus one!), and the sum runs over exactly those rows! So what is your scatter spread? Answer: 0.74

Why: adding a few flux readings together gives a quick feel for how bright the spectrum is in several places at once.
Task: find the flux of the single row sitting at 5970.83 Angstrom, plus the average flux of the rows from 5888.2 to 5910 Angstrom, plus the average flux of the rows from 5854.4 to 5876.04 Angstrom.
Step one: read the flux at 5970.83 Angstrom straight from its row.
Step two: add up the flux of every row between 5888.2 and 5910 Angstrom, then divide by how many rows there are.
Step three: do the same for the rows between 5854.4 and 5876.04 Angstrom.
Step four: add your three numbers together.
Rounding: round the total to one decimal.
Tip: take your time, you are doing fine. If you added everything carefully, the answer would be 81.4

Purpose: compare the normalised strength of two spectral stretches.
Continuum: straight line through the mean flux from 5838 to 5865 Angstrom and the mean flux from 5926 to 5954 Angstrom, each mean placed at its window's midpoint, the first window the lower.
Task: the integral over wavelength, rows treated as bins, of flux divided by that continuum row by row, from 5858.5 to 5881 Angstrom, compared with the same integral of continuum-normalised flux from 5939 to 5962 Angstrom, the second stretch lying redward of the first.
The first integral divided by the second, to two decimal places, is 1.09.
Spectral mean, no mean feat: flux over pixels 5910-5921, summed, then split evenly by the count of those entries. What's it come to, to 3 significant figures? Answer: 27.4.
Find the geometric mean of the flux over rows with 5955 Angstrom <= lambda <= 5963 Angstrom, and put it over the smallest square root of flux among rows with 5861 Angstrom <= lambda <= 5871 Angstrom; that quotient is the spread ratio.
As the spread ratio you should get 5.01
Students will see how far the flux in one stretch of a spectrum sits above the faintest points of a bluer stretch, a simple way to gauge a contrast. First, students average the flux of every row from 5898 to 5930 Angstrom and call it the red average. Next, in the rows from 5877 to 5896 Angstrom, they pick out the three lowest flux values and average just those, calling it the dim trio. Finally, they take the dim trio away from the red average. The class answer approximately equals 6.2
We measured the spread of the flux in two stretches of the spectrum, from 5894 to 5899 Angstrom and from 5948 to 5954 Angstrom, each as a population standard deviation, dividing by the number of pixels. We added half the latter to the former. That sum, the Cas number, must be 1.2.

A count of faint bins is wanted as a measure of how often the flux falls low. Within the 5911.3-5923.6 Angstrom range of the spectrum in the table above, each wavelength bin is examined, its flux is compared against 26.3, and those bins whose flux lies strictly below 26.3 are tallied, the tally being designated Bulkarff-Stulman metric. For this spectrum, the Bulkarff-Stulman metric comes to 0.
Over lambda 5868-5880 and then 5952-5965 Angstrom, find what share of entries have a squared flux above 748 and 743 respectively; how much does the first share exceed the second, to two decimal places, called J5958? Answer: 0.78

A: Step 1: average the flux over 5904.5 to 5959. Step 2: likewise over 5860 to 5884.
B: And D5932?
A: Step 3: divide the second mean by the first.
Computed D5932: 1.07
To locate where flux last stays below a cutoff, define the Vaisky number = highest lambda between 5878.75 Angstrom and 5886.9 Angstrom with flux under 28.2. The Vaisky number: 5886.20 Angstrom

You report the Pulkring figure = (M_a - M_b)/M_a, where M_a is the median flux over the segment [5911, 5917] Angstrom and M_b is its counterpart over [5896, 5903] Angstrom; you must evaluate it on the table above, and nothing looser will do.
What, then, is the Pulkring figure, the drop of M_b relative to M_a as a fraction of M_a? 0.11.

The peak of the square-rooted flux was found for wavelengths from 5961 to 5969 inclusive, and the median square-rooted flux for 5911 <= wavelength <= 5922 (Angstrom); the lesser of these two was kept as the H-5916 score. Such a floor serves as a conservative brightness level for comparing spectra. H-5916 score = 5.24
